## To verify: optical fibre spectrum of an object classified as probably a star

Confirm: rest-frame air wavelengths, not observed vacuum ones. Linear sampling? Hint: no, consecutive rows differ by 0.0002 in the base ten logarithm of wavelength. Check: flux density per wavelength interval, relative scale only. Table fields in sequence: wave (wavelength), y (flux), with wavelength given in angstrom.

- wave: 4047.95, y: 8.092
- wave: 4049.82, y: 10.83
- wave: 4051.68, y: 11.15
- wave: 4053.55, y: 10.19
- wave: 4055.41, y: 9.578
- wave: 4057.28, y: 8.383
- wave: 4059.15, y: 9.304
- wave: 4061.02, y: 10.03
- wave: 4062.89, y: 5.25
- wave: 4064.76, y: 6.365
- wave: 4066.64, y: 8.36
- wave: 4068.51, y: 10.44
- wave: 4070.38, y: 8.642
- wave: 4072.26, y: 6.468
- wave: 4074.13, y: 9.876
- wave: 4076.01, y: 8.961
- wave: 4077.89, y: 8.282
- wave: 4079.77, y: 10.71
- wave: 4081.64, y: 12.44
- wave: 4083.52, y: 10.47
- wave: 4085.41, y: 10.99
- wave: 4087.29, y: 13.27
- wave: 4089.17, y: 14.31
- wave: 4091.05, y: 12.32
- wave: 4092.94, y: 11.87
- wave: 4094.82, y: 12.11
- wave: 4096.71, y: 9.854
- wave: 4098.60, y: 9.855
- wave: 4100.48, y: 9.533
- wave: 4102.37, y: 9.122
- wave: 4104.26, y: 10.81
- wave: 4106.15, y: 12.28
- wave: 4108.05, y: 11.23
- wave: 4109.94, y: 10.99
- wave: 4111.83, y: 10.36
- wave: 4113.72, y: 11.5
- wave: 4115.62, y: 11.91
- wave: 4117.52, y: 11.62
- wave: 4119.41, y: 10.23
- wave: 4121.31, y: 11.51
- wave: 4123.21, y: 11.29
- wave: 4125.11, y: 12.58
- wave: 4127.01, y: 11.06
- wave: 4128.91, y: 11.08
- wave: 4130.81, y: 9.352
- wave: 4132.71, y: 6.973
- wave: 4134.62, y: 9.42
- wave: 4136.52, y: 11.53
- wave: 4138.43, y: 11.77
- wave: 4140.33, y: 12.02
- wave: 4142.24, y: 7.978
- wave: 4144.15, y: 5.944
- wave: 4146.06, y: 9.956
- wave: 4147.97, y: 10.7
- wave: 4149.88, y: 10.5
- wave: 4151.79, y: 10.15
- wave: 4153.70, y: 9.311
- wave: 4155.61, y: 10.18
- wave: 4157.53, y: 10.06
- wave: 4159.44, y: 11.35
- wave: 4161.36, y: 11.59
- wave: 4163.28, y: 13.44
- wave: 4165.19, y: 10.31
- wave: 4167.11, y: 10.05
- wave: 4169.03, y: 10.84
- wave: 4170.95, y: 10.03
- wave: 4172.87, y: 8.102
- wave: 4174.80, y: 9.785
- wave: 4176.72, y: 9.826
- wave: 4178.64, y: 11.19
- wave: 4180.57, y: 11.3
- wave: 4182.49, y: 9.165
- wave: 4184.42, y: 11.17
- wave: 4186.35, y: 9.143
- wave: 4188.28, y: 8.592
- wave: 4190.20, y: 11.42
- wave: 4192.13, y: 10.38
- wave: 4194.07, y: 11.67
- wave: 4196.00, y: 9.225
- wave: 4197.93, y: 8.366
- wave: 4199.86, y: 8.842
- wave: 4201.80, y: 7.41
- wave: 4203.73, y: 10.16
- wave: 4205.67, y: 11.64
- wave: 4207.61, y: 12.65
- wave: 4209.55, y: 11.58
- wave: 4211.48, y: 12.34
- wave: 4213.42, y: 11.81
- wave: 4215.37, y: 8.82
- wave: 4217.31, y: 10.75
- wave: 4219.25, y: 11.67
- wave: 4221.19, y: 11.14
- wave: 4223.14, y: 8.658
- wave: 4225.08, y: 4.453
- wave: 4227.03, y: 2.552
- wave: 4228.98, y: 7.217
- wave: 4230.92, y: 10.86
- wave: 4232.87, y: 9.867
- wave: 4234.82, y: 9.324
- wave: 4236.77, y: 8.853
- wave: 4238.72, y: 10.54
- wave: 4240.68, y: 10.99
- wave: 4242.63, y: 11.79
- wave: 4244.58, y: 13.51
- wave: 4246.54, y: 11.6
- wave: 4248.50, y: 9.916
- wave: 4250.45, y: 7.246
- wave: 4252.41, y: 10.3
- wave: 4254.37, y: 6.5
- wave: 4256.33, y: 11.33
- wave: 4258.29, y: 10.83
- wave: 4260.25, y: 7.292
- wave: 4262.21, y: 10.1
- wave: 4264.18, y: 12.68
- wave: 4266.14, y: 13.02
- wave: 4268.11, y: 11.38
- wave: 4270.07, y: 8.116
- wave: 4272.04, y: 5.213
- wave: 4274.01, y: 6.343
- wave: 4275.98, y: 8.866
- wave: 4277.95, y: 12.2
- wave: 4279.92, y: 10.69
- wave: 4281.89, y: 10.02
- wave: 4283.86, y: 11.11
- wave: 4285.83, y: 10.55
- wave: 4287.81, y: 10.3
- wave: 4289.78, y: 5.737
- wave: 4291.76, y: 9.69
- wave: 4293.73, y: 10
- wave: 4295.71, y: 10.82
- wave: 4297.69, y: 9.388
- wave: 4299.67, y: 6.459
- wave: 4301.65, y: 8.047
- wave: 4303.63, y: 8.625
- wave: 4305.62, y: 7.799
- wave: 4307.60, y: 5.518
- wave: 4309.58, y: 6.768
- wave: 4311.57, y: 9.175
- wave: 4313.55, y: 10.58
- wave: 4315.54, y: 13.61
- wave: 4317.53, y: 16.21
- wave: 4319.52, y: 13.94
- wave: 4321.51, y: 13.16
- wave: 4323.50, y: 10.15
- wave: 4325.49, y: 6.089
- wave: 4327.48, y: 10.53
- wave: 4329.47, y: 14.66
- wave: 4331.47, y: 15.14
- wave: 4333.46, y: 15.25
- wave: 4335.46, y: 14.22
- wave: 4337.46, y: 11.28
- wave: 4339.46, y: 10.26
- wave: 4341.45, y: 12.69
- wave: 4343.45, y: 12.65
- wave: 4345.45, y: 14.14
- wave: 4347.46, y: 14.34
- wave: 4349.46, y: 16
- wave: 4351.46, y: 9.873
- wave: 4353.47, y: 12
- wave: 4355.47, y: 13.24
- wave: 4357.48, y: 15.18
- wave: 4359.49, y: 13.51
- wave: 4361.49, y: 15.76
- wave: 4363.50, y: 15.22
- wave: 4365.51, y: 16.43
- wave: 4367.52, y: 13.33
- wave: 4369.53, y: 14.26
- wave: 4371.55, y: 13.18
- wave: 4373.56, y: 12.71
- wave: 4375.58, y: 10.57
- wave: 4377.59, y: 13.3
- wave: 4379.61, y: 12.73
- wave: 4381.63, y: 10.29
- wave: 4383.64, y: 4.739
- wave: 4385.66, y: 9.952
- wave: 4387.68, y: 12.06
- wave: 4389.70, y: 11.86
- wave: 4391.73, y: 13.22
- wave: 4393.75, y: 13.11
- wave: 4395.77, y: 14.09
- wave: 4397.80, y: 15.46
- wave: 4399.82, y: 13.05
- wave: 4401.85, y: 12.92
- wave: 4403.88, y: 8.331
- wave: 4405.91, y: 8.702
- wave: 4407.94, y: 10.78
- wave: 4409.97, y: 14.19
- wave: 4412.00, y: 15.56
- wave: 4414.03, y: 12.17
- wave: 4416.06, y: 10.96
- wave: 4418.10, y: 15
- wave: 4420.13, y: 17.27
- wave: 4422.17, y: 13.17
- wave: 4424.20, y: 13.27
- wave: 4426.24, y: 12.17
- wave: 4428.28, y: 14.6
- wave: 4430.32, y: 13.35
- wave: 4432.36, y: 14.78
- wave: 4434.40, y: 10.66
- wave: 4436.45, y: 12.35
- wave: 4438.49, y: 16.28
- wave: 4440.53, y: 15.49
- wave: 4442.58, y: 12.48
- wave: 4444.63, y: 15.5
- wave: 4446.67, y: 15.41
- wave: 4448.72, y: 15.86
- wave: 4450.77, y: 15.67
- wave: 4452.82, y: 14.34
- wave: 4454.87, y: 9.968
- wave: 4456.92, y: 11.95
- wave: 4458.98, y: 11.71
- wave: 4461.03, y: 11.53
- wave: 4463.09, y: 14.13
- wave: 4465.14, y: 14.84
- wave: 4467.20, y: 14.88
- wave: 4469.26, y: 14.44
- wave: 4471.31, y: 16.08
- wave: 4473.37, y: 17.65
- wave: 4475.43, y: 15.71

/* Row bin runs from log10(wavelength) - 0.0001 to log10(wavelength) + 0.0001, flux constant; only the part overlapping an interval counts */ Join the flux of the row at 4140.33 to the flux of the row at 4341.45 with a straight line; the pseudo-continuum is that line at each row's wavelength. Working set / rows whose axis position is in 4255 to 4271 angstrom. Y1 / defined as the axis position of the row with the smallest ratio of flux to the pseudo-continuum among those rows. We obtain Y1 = 4260.25 angstrom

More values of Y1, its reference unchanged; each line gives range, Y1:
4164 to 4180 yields 4172.87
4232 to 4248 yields 4236.77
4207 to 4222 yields 4215.37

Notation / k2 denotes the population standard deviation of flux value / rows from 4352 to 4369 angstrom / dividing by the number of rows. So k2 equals 1.43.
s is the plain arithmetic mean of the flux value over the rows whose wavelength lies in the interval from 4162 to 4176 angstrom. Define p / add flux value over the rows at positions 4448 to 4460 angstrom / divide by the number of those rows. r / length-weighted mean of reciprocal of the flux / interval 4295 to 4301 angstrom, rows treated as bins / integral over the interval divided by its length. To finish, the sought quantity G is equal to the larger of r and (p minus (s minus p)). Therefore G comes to 16.1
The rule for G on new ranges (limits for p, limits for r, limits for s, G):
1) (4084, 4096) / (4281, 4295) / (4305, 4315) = 17.0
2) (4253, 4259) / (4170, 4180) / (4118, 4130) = 7.8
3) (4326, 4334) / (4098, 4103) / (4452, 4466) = 15.2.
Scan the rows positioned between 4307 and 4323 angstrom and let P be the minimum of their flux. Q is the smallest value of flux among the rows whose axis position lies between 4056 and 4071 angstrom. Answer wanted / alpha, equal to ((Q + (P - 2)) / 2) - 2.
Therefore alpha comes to 2.4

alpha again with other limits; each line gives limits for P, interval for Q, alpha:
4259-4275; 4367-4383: 4.8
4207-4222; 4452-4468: 6.4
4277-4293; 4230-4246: 4.3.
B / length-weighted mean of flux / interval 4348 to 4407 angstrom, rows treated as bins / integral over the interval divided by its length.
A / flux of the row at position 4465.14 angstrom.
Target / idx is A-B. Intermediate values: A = 14.84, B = 12.6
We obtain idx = 2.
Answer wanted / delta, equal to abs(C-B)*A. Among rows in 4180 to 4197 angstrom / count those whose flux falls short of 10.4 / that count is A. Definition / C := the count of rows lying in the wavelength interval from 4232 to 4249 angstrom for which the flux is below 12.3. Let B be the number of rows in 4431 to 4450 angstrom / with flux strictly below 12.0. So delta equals 35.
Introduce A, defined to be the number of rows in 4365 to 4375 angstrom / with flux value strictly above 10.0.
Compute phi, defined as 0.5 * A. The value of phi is 2.5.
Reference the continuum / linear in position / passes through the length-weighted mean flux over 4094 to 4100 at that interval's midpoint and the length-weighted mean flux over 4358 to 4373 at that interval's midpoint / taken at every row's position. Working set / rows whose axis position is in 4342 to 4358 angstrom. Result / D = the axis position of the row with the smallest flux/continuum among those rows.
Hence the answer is 4351.46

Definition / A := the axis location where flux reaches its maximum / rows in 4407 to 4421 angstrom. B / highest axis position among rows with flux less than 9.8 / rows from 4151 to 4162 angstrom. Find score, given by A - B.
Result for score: 266.4 angstrom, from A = 4420.13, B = 4153.70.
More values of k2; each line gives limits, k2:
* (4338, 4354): 1.94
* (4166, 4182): 0.96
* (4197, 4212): 1.85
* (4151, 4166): 1.21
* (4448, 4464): 2.01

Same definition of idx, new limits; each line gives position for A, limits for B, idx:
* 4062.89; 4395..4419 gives -7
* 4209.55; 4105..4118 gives 0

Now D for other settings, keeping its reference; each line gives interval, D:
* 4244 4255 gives 4254.37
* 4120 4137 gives 4132.71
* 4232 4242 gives 4236.77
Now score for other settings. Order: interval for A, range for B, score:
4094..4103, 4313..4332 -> -230.7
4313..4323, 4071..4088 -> 239.6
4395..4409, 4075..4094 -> 319.9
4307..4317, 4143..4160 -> 161.8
